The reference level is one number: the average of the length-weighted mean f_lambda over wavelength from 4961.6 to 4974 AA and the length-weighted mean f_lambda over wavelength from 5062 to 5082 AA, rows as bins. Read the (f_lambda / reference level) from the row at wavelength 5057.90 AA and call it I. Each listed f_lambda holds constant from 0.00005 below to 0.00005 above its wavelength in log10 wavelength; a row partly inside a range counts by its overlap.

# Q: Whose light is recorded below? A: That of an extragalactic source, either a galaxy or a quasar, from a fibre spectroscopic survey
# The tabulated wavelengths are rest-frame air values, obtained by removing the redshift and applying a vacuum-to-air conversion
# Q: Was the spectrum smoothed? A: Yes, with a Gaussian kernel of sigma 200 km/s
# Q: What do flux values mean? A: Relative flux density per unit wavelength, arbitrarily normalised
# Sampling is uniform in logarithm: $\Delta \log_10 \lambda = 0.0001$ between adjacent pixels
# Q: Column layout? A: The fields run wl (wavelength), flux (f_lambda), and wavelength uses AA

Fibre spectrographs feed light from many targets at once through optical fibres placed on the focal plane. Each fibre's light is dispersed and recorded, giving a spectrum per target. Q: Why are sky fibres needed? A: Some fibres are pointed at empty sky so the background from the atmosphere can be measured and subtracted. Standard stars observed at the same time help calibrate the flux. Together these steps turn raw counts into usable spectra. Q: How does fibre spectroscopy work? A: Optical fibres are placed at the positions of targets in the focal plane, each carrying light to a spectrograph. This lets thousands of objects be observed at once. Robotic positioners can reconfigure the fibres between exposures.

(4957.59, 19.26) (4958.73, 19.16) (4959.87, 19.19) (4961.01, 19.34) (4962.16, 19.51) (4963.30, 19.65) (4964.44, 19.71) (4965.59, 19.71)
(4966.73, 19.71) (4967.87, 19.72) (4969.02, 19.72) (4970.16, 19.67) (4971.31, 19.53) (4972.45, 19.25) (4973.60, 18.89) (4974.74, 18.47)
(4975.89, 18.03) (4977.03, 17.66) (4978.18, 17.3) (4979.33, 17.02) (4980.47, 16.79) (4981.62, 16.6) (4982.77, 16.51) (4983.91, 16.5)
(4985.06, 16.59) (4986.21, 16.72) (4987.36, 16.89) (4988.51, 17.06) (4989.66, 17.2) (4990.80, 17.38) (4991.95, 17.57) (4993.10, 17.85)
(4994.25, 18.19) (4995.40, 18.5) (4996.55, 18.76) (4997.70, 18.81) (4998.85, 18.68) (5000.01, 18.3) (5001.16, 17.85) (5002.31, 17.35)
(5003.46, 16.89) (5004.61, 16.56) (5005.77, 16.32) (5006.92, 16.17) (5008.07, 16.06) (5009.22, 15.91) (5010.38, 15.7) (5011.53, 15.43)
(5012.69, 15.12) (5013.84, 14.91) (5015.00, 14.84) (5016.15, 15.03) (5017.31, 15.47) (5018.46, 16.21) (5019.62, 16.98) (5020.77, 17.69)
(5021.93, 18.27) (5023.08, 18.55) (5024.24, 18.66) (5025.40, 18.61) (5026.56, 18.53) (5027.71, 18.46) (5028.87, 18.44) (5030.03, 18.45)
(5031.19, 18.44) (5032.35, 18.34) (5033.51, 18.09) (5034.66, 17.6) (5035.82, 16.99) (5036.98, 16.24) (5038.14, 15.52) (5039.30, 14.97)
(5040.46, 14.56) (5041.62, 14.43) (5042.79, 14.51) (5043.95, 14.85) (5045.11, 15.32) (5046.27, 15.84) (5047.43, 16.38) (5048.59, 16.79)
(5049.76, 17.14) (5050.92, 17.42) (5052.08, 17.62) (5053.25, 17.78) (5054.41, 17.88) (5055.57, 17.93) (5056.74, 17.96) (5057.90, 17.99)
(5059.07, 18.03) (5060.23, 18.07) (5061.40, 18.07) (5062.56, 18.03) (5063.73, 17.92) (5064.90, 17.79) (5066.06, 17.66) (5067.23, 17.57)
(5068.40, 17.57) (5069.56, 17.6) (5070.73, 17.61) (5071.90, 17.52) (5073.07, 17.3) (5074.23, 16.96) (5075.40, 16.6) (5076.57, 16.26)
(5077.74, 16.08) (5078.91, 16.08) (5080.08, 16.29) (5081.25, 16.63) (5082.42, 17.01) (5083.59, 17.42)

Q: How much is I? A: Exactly 0.98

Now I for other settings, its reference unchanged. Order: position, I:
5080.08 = 0.89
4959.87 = 1.05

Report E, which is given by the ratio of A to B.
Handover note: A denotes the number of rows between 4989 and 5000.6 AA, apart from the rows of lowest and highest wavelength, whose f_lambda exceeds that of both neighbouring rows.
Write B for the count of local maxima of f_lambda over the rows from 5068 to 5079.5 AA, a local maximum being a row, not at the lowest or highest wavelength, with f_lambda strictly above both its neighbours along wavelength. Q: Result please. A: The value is 1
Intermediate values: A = 1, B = 1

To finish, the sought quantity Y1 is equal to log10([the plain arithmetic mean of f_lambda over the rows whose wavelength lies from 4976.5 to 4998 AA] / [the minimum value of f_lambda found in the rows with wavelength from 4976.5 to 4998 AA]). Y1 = 0.022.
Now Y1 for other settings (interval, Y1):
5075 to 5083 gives 0.009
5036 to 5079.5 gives 0.068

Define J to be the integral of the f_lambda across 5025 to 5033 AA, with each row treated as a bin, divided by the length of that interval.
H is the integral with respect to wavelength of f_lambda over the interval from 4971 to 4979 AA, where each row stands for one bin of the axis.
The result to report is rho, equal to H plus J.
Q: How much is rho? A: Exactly 165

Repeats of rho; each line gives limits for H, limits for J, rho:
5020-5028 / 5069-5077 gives 164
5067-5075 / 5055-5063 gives 157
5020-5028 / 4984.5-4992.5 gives 164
